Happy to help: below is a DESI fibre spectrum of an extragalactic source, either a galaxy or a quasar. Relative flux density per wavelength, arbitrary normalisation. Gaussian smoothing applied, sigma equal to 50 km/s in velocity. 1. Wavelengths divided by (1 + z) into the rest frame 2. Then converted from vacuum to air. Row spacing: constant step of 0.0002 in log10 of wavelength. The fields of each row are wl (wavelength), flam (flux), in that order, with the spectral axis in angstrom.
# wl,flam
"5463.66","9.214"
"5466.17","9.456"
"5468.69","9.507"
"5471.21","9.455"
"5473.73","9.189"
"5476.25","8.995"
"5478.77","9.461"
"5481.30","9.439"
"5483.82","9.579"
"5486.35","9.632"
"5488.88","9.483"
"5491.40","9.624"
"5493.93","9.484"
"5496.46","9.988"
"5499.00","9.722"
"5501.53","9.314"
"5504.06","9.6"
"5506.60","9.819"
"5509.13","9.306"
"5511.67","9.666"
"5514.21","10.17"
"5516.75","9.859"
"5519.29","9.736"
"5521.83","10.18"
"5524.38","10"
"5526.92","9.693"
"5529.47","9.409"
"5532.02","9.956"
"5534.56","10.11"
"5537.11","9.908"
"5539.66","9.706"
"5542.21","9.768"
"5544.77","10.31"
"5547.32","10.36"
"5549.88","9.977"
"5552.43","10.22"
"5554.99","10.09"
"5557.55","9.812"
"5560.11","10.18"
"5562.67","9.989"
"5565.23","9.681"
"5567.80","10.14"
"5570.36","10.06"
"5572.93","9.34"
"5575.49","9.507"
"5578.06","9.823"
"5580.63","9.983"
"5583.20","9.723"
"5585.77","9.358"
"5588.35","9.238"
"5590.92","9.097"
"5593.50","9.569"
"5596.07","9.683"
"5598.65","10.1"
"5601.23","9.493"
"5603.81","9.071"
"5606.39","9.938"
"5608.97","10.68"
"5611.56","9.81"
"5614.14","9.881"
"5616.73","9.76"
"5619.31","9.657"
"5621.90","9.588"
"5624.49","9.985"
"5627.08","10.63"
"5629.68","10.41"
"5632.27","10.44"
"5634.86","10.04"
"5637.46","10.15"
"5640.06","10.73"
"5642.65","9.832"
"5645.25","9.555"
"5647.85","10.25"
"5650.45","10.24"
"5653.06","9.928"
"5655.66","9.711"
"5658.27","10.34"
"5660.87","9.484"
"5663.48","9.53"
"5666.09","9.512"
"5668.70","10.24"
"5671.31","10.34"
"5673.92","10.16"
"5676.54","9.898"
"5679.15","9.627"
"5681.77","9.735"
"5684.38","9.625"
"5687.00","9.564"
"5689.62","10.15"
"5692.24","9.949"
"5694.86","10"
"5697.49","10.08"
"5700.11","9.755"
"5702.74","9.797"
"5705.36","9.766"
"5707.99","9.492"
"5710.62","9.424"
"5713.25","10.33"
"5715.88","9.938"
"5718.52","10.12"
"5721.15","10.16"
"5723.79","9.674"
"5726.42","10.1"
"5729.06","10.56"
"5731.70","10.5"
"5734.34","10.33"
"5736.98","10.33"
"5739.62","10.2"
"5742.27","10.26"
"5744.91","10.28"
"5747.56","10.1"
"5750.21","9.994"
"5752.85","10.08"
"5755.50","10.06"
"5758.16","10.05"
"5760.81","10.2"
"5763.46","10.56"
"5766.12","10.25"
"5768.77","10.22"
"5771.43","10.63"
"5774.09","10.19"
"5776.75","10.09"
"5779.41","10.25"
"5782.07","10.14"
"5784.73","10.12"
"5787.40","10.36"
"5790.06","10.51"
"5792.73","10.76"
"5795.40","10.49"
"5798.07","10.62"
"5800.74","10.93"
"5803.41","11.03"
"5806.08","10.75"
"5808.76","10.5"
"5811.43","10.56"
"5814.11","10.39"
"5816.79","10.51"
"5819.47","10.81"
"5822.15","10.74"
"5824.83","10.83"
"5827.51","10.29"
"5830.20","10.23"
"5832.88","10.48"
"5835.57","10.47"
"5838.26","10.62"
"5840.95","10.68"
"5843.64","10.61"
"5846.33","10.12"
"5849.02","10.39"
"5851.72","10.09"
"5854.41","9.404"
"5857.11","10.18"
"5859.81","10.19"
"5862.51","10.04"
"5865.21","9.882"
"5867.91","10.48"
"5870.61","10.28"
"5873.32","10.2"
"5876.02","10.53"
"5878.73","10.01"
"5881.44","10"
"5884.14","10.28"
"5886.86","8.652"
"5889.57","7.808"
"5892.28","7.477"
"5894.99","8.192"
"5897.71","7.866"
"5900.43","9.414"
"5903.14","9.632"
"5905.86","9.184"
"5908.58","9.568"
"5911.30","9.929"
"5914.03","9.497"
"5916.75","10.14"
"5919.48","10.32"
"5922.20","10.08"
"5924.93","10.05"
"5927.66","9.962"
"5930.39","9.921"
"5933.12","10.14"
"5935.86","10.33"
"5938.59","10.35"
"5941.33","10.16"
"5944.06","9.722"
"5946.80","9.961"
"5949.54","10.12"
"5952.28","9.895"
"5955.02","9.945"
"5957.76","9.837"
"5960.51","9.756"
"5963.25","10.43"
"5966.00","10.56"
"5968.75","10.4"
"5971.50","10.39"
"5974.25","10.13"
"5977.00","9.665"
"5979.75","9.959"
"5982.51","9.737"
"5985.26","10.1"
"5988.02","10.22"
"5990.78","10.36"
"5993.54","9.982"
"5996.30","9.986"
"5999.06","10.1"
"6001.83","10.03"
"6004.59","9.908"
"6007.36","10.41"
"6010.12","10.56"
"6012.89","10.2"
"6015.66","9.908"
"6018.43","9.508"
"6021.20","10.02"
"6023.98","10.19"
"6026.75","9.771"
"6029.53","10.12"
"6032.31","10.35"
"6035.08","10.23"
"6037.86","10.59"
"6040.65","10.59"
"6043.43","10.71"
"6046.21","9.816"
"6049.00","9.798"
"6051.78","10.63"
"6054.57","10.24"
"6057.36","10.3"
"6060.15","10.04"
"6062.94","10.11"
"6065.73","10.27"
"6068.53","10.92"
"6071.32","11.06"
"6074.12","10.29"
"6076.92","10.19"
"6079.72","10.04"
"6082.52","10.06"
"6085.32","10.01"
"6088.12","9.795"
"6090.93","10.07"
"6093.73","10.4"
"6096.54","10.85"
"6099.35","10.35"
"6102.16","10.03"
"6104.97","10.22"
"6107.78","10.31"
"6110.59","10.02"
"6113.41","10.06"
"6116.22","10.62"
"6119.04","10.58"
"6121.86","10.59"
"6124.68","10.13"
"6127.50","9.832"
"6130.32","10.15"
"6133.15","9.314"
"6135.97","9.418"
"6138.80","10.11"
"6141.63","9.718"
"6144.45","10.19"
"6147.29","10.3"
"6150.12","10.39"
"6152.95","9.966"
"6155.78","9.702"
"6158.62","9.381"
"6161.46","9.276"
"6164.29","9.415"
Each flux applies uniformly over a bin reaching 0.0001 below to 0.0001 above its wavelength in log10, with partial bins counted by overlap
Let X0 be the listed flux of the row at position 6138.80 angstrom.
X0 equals 10.11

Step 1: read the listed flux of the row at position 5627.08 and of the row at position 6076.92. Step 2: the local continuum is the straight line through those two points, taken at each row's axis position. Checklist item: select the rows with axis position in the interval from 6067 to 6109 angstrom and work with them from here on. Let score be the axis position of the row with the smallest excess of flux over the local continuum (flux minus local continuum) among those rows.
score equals 6088.12 angstrom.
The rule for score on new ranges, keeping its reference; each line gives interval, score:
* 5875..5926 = 5892.28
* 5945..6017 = 5977.00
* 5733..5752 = 5750.21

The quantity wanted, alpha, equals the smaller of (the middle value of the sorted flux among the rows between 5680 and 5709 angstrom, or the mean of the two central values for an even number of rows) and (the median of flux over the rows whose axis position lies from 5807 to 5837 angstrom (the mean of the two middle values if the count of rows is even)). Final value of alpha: 9.8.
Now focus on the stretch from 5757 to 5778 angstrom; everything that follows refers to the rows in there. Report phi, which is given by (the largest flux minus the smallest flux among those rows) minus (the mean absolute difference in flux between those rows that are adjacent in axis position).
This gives 0.32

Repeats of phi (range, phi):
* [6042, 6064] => 0.55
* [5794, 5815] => 0.45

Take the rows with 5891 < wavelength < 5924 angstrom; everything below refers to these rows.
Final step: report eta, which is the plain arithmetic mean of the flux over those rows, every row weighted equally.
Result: 9.3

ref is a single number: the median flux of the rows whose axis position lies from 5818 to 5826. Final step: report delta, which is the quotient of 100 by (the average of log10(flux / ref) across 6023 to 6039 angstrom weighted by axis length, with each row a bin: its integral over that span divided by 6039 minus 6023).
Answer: -3963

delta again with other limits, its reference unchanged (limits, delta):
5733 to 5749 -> -4315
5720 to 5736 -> -4099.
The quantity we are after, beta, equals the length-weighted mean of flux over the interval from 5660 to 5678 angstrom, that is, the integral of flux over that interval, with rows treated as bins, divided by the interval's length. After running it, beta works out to 9.9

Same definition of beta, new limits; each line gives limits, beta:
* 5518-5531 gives 9.8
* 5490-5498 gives 9.7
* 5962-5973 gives 10.4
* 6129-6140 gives 9.7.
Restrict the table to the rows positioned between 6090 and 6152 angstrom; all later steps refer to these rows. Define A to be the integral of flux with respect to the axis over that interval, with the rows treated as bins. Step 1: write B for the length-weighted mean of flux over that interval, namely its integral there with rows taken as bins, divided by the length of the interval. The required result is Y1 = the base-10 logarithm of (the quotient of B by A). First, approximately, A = 630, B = 10.2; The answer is -1.79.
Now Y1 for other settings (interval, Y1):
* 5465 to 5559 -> -1.97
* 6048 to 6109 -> -1.79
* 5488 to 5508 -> -1.30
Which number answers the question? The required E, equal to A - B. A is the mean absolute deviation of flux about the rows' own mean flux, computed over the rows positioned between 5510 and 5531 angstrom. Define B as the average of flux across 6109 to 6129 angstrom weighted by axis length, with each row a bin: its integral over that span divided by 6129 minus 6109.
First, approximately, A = 0.21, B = 10.3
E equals -10.1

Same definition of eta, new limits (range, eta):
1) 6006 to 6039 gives 10.2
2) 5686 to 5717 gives 9.9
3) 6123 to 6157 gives 9.9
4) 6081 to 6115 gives 10.2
